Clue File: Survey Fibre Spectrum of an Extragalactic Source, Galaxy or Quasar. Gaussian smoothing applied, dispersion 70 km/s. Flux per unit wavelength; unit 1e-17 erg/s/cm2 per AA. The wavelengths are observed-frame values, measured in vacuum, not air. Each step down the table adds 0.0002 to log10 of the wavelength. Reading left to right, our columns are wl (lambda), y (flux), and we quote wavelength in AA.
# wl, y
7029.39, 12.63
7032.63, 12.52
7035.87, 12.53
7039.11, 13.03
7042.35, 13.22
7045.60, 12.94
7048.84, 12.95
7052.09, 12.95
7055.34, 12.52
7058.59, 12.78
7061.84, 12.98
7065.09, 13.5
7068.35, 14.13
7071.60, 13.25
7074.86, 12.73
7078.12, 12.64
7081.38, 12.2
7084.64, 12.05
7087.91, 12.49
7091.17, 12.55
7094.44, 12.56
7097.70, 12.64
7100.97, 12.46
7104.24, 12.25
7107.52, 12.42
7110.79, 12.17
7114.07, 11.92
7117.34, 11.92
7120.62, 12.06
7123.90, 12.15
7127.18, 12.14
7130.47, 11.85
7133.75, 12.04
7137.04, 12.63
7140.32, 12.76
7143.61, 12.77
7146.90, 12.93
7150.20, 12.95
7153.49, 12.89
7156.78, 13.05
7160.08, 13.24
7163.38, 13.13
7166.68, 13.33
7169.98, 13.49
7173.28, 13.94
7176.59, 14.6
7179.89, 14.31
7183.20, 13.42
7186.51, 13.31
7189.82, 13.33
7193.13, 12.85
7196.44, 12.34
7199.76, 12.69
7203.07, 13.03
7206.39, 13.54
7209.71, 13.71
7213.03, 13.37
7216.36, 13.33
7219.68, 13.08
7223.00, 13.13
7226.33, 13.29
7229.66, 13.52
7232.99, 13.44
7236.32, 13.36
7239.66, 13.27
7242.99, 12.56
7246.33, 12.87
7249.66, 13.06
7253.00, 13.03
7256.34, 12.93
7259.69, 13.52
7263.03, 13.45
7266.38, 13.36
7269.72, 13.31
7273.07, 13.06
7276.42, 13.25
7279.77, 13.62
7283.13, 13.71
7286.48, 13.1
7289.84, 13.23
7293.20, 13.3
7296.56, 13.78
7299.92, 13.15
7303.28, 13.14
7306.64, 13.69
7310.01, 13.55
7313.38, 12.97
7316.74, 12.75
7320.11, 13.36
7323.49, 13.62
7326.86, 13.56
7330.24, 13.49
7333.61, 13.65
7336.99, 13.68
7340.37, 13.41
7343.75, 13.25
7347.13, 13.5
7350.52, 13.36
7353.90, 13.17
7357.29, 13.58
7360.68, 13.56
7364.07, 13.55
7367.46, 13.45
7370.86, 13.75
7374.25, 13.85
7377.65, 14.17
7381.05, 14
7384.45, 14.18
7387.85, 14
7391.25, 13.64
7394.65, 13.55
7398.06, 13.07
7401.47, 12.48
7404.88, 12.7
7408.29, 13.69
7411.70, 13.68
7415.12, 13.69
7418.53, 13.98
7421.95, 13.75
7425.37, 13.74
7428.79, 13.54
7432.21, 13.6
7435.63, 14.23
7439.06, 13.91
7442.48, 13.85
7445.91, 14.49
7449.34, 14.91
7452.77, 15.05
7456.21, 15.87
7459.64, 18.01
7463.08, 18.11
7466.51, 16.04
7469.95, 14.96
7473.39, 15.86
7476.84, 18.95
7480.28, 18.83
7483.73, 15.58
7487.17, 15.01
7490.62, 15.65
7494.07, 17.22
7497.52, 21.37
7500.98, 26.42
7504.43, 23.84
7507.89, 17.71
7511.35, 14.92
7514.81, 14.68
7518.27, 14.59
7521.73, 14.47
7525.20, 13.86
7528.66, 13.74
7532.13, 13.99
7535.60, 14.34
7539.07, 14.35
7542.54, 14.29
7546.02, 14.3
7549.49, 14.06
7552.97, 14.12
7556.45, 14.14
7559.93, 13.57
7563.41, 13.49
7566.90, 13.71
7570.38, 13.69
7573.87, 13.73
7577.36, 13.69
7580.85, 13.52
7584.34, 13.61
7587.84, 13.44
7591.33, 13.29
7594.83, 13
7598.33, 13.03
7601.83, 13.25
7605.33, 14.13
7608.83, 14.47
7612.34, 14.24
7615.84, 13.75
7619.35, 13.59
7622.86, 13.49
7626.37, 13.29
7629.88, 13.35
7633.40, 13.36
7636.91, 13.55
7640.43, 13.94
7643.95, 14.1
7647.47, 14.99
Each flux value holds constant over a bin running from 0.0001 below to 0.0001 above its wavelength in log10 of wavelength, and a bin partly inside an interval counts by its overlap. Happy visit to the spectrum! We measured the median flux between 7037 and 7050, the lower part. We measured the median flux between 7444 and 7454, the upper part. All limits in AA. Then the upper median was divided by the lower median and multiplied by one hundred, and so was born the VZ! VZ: 115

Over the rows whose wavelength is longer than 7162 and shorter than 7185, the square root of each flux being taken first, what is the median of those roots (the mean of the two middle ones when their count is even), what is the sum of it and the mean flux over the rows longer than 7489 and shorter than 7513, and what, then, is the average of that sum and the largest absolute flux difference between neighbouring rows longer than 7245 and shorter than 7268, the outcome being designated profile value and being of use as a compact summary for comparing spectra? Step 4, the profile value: 11.9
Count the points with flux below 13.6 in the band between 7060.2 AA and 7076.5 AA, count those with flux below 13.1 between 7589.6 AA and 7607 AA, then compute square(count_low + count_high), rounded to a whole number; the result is 36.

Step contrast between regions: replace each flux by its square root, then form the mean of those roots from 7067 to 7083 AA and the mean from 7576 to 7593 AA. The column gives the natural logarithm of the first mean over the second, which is -0.020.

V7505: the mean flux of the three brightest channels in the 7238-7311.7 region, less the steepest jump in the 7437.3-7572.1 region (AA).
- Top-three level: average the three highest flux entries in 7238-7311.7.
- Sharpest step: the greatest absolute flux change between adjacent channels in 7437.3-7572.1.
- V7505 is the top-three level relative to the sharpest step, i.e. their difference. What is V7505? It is 7.6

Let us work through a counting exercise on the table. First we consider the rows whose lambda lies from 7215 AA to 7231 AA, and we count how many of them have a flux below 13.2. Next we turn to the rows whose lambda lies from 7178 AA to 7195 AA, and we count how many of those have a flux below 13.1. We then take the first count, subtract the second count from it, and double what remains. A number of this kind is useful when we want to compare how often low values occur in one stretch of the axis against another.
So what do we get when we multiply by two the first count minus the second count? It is 2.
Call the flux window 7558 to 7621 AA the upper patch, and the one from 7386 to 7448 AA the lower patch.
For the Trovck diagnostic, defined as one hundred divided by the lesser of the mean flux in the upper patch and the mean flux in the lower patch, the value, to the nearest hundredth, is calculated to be 7.34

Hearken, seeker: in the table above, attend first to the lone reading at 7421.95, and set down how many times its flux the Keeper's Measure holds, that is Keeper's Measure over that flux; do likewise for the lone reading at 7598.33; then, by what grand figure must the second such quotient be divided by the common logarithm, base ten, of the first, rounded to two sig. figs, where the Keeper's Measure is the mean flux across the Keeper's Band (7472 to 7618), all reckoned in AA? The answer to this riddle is 27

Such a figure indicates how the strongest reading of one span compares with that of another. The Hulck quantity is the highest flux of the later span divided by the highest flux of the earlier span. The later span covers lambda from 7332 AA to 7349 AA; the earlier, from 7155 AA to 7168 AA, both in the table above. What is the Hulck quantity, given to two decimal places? 1.03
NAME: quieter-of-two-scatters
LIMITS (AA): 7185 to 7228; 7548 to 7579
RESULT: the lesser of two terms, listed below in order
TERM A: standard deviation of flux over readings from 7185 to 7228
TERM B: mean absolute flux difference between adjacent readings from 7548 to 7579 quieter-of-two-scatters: 0.131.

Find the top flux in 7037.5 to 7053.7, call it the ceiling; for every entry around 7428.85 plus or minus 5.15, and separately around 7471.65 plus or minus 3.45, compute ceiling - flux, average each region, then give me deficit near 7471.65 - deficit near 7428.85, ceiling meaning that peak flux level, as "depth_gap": -1.8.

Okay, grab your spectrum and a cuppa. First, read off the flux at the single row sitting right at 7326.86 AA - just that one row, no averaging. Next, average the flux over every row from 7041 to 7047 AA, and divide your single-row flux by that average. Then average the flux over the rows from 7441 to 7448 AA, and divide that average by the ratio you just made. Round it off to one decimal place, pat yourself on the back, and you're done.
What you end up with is 13.7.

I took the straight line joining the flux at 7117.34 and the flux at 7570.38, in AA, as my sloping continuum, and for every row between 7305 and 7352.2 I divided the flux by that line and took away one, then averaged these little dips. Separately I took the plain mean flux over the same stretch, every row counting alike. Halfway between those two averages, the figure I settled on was 6.73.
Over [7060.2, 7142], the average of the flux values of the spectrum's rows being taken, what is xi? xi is 12.5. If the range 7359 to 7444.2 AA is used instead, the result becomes 13.7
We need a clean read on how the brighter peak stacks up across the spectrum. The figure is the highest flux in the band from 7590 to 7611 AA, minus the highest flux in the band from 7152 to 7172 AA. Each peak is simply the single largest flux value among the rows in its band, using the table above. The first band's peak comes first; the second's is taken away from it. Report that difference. 0.98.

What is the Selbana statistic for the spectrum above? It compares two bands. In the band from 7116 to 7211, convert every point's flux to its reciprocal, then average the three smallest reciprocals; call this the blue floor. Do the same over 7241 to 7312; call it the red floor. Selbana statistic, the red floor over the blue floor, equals 1.04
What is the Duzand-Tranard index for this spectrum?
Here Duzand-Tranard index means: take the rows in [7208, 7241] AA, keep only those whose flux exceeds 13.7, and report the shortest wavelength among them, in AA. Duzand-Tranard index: 7209.71 AA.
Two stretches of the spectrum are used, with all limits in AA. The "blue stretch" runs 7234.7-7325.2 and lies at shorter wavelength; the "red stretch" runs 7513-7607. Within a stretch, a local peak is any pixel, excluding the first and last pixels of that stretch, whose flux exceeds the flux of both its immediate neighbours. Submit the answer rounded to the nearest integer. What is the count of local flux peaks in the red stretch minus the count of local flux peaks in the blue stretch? 1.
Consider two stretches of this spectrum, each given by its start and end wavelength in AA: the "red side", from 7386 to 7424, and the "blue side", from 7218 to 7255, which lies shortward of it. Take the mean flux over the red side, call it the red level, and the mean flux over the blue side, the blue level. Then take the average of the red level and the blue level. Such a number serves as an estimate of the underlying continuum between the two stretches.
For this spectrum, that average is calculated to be 13.31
